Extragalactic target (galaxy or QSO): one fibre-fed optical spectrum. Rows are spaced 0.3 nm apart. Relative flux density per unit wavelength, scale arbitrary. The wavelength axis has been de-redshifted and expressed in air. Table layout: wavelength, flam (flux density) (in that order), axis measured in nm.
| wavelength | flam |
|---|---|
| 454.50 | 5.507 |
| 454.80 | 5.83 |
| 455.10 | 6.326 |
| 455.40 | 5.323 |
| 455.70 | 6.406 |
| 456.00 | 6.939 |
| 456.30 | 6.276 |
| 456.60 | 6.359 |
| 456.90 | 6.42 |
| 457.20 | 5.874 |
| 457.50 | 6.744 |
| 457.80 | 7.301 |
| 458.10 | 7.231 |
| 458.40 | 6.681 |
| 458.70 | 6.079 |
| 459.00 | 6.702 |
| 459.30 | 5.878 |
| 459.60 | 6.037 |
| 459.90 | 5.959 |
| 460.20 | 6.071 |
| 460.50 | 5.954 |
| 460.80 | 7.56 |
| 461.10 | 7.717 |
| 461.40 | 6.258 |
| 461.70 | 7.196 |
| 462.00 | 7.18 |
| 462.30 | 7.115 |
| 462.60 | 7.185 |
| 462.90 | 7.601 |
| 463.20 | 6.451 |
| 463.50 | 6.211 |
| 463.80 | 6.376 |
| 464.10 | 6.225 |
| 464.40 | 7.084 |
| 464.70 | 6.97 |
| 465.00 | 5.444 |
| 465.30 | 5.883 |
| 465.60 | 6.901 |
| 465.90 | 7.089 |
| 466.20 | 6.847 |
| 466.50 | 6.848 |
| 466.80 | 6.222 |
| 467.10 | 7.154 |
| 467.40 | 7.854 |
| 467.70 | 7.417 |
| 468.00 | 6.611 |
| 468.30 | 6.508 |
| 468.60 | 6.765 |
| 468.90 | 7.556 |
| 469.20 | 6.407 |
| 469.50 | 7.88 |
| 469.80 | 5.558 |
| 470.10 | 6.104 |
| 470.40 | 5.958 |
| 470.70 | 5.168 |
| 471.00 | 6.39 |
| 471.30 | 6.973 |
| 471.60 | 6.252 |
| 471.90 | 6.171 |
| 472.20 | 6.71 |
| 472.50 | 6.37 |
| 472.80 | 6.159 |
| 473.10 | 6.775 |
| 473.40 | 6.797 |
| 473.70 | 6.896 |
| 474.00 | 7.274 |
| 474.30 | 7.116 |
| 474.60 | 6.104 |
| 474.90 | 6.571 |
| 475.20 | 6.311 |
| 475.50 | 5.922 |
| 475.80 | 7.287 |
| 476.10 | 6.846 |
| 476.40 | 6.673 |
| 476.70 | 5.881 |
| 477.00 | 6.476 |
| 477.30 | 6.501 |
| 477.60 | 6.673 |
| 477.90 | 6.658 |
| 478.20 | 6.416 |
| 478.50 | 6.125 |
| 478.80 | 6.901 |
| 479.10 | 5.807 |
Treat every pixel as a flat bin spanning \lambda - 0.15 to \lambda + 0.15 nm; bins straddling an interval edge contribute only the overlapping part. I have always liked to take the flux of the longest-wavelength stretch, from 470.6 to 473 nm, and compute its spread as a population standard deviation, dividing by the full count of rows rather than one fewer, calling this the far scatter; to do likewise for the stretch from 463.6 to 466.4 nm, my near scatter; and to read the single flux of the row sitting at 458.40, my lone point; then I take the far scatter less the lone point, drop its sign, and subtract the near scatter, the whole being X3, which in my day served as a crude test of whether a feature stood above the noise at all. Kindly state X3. 5.6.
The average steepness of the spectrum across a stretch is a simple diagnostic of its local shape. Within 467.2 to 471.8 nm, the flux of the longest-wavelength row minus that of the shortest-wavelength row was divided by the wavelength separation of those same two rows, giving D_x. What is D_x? -0.38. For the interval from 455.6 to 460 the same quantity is -0.11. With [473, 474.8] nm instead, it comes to -0.45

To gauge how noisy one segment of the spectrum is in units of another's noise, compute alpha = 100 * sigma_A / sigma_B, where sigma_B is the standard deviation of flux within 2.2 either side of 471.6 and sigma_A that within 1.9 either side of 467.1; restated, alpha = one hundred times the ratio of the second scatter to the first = 83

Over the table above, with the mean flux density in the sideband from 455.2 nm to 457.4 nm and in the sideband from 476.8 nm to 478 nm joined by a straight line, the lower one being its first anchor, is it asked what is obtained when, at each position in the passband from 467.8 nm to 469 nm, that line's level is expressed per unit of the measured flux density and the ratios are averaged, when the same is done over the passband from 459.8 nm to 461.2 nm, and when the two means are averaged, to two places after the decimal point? 0.95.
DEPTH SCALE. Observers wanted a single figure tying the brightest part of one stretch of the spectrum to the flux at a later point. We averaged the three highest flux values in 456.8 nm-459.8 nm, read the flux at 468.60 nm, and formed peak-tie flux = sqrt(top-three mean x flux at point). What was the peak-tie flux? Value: 6.9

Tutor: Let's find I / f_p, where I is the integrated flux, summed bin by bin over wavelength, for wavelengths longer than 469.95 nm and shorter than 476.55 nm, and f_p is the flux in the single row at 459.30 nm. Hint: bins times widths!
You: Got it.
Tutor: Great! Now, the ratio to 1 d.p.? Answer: 7.3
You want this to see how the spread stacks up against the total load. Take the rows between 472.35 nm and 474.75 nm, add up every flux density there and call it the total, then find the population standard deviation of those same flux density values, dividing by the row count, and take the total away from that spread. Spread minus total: -53.1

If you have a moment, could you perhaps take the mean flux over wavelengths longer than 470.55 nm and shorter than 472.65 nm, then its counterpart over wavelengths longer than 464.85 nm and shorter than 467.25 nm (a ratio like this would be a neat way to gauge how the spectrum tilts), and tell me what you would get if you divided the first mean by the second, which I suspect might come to 0.96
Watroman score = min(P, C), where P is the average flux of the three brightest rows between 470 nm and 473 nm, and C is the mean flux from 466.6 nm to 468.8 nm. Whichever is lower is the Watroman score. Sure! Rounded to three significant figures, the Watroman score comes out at 6.69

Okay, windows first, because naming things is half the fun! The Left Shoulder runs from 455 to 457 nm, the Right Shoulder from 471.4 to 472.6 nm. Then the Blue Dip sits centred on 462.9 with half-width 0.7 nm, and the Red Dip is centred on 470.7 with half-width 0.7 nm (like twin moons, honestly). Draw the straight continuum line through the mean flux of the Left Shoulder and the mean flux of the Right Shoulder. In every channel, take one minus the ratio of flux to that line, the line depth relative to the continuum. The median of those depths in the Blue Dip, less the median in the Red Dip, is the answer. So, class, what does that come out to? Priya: -0.17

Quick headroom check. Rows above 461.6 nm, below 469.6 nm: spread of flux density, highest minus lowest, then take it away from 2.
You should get -0.4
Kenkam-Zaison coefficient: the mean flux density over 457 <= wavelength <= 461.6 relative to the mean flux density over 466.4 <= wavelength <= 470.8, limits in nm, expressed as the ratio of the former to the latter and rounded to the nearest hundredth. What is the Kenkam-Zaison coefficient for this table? 0.98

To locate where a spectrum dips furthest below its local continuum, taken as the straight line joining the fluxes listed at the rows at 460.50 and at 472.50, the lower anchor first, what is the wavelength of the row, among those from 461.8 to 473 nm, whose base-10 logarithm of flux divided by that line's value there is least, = 470.70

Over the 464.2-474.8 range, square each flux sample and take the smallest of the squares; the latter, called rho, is 26.7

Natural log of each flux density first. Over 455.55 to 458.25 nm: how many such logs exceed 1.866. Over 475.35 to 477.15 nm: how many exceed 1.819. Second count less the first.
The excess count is 0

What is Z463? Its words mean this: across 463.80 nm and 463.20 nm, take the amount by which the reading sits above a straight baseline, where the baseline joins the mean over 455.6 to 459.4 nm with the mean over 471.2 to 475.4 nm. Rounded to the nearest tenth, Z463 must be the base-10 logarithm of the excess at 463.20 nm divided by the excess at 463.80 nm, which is -0.2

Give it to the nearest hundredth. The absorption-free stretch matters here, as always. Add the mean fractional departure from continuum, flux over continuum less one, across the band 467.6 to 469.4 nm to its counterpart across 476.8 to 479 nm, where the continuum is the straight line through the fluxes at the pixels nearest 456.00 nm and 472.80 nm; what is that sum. 0.18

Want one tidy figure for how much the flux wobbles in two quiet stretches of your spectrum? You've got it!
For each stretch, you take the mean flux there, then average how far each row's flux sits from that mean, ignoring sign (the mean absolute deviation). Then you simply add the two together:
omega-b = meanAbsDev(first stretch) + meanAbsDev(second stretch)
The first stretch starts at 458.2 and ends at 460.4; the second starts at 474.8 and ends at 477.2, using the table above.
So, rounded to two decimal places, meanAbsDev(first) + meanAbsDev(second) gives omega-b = 0.63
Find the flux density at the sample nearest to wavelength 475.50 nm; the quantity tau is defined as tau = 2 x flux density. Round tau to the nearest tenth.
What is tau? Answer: 11.8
